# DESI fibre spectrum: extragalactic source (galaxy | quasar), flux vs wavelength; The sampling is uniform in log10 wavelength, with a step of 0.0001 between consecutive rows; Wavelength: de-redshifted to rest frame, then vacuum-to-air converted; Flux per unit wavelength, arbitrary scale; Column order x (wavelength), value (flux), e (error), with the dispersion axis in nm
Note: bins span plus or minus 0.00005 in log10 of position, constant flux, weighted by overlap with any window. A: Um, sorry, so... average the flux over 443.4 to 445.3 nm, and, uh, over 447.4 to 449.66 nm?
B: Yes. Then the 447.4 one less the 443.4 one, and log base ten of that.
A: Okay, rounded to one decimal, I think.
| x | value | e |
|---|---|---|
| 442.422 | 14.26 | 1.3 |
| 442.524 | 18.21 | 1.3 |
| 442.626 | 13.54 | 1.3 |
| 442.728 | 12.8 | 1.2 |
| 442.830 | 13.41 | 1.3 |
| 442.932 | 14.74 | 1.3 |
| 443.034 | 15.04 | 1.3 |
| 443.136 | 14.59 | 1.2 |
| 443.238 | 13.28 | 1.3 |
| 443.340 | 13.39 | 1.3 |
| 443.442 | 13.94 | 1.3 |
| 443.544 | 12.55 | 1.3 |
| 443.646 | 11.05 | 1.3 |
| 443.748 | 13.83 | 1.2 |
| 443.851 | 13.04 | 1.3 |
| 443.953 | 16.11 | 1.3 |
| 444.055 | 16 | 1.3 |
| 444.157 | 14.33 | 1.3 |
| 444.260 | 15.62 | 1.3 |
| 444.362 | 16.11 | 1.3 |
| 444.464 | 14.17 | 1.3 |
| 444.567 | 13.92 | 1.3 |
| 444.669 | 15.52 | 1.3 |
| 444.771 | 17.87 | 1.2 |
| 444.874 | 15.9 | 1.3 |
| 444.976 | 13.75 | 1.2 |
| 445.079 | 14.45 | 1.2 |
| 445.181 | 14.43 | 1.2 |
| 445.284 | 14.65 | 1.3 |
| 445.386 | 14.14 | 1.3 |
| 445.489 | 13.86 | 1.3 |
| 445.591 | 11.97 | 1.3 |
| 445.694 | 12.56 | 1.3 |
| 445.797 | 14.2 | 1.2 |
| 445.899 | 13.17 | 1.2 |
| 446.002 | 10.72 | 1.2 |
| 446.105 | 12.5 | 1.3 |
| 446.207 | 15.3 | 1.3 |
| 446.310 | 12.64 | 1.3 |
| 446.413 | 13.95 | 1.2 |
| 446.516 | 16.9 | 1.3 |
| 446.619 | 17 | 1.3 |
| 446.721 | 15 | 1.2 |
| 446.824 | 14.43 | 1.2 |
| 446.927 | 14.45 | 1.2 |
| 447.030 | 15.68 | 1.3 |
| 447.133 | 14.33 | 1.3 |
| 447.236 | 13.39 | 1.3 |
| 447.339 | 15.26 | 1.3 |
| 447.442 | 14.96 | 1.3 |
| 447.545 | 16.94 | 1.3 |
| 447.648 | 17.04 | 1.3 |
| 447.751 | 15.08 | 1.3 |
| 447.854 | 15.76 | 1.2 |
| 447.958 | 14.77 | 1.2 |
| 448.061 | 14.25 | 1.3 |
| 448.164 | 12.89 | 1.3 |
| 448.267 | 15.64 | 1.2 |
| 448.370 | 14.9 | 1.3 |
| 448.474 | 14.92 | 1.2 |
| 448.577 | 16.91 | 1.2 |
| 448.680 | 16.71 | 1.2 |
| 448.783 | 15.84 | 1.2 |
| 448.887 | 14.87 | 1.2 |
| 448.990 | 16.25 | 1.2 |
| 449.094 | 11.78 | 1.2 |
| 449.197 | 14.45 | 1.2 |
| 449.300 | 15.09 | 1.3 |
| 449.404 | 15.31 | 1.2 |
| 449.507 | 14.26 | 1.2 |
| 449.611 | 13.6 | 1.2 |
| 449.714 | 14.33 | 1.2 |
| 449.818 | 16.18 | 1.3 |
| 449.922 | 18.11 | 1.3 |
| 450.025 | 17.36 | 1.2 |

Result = -0.3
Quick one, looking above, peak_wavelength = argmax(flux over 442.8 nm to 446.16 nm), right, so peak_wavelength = 444.771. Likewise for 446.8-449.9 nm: 447.648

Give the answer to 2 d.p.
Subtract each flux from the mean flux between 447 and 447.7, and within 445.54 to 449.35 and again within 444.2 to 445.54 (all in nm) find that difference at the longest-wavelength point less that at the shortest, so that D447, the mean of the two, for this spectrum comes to -0.68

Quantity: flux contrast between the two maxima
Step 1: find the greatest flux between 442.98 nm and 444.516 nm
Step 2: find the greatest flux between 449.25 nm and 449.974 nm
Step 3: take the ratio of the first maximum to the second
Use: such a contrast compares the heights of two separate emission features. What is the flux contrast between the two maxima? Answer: 0.89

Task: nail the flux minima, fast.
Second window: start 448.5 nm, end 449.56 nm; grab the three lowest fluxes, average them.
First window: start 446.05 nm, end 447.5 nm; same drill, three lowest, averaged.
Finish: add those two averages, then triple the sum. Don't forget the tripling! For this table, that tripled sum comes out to 79.0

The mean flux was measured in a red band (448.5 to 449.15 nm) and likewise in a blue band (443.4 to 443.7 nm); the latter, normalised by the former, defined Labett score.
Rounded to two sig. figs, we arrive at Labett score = 0.81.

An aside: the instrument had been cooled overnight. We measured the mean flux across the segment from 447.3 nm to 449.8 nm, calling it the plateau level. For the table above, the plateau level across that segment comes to 15.1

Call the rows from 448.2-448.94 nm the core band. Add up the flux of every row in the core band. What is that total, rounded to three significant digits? 110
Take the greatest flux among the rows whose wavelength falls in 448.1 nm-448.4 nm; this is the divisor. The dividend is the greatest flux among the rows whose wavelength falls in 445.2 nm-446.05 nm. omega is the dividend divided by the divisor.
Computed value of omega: 0.94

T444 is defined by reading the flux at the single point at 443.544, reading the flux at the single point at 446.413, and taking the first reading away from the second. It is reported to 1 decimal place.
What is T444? 1.4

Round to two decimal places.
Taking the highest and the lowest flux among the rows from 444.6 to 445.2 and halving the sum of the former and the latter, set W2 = 15.81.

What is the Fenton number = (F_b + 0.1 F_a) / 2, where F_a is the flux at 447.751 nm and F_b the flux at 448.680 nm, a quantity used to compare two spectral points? 9.1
